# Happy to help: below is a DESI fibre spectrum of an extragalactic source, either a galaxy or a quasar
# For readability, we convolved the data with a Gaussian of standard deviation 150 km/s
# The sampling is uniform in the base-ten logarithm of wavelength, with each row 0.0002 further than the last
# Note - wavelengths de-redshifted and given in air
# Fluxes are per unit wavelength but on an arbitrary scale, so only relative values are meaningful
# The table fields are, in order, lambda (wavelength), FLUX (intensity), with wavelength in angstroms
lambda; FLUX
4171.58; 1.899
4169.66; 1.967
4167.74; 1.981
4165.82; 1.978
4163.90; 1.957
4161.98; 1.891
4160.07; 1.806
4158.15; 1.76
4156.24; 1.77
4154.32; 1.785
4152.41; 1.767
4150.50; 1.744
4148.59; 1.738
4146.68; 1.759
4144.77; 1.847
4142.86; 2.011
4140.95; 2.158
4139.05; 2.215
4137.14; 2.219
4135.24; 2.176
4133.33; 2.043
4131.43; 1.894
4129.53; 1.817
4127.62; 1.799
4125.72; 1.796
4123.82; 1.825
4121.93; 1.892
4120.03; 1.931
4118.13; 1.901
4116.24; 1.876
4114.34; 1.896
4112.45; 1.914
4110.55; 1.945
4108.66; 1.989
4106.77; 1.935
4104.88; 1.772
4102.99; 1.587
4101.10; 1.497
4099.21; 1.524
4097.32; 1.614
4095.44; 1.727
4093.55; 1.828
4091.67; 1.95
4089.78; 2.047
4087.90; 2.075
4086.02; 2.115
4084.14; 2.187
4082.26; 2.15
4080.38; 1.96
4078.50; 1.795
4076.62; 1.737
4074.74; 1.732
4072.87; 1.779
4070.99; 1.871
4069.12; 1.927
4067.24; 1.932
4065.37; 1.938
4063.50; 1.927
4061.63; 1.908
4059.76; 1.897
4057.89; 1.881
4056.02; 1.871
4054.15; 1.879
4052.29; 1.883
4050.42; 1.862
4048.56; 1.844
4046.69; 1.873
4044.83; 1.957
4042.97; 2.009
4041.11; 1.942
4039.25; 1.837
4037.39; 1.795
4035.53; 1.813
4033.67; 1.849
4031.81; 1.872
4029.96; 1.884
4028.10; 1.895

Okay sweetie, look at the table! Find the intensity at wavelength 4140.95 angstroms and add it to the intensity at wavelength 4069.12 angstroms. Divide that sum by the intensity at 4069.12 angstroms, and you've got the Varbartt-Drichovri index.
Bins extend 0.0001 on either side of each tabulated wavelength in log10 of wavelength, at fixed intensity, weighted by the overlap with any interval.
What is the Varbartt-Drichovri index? 2.12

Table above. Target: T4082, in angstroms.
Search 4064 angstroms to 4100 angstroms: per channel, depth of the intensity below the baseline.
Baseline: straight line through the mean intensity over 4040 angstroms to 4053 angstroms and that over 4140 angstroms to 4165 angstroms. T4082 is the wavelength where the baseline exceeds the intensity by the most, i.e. 4099.21 angstroms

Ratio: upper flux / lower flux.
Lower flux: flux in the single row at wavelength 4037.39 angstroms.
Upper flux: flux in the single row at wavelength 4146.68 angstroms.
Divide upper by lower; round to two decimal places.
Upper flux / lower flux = 0.98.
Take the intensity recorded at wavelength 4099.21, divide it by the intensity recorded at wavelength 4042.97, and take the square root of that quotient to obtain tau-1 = 0.87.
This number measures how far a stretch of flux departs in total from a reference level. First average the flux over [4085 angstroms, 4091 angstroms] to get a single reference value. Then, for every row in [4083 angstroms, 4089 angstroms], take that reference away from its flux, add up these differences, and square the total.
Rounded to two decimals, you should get 0.02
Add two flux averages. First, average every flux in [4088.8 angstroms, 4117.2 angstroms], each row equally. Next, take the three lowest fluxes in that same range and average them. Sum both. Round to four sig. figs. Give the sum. 3.343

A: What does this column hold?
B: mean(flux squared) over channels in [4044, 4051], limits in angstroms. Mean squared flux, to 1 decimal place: 3.6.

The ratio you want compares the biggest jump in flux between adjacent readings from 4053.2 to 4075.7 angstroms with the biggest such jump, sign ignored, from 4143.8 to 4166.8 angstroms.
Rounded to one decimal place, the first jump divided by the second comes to 1.0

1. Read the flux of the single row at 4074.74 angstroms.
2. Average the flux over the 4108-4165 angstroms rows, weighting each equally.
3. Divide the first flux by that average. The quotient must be 0.91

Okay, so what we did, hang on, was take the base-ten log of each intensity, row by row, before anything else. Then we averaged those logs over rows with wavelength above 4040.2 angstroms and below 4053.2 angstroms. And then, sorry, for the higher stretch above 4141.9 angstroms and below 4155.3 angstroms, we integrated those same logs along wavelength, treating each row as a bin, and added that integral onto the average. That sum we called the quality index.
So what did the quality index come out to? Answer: 3.7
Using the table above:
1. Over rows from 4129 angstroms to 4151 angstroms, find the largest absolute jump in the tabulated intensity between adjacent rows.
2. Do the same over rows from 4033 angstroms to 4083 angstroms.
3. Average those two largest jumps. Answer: 0.18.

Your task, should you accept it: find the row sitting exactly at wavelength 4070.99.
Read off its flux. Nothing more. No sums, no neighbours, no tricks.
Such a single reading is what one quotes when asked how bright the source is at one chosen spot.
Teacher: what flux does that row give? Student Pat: 1.871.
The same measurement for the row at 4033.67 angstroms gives 1.849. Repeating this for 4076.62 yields 1.737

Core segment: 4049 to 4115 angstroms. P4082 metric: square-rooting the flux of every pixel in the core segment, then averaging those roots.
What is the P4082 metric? 1.367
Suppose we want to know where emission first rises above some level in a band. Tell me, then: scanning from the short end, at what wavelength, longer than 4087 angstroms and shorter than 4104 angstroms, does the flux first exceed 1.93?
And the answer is 4087.90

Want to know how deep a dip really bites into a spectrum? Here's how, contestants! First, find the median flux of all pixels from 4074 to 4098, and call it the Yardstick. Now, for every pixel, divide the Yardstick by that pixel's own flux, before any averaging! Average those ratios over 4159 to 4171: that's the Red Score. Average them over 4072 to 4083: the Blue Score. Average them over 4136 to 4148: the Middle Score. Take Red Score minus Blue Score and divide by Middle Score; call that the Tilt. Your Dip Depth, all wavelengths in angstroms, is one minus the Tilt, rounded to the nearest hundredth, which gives 1.05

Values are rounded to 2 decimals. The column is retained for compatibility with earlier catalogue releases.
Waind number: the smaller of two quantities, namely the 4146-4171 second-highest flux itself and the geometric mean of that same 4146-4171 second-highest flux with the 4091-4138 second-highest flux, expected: 1.98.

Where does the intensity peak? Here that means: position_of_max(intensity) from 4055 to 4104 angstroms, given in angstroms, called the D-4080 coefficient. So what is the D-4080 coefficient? 4084.14 angstroms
